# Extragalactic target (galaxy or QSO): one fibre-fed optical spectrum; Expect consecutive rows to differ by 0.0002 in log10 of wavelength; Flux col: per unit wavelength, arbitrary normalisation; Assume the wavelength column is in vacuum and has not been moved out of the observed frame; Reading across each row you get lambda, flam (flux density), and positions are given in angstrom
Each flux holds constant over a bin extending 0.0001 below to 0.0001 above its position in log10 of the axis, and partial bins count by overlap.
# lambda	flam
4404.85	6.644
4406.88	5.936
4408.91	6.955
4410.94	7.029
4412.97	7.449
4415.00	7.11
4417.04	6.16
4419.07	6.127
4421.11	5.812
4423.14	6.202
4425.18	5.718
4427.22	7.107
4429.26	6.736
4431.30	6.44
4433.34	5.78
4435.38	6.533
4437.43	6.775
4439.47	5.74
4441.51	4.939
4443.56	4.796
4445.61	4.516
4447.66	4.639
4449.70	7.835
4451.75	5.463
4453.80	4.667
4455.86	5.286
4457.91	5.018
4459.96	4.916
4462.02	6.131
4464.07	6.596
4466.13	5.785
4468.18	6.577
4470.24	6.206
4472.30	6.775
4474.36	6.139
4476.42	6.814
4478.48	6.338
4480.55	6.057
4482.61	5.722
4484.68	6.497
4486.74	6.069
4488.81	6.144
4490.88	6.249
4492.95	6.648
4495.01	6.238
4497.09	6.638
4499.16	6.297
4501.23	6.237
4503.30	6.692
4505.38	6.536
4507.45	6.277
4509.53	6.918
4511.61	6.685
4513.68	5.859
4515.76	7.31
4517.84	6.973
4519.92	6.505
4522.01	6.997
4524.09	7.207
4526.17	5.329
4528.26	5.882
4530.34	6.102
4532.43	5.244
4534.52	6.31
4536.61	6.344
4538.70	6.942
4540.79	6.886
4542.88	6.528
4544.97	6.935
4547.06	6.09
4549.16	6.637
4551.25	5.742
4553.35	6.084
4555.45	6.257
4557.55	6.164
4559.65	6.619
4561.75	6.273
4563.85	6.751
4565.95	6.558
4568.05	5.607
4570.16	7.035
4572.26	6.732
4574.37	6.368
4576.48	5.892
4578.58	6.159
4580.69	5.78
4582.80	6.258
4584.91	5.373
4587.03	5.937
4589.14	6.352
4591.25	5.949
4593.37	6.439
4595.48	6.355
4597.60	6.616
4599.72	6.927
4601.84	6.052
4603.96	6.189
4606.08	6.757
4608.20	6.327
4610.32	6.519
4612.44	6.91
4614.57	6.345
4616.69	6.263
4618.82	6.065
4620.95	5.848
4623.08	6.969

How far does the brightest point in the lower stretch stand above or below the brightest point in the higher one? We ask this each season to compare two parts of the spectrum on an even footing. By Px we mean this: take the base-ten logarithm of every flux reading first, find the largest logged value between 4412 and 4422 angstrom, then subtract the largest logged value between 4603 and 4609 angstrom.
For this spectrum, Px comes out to 0.042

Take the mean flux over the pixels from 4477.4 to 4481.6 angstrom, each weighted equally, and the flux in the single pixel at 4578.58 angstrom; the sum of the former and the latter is 12.36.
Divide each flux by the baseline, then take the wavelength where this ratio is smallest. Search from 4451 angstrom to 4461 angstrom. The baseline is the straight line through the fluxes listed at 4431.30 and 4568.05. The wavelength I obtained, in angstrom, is 4453.80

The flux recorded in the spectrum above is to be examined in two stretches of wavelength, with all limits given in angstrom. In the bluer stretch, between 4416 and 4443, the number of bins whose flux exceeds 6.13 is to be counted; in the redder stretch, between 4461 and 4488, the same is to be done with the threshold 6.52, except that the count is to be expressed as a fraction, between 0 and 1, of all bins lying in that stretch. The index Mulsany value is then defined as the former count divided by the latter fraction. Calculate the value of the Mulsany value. 23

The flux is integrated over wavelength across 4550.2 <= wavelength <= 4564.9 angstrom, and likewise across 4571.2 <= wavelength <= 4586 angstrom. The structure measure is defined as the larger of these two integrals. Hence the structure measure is 92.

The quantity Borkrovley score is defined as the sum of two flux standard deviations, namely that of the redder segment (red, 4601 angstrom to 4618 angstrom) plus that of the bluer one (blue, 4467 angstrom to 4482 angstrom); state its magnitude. 0.6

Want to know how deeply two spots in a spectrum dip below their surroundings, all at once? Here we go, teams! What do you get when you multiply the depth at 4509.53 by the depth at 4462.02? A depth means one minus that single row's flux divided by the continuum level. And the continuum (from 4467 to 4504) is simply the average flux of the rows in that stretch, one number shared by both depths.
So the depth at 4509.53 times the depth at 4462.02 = -0.0031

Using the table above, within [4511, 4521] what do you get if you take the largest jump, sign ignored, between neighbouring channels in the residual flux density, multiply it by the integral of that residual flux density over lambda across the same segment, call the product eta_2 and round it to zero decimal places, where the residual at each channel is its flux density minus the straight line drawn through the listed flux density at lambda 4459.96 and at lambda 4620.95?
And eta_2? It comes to 21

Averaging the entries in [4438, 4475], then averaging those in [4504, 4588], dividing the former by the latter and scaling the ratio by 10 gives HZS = 8.9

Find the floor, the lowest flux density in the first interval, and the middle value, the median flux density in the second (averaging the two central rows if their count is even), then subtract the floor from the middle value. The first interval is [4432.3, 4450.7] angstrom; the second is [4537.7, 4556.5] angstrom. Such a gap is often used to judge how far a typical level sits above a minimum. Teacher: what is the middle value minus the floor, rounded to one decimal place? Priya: 2.0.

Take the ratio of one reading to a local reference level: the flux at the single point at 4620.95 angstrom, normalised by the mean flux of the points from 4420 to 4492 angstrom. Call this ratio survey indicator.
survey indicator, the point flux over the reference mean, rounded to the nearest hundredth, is 0.98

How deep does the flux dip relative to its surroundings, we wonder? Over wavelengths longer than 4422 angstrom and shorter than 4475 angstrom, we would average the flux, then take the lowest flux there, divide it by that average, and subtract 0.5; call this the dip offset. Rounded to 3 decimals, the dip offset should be 0.266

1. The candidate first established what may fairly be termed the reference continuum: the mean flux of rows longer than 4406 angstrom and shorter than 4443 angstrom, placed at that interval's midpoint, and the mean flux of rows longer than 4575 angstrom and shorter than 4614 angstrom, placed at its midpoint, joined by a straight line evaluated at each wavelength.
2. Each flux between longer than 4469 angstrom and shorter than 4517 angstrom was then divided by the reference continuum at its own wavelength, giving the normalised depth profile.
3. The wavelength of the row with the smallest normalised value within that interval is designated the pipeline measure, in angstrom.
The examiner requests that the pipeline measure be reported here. 4482.61 angstrom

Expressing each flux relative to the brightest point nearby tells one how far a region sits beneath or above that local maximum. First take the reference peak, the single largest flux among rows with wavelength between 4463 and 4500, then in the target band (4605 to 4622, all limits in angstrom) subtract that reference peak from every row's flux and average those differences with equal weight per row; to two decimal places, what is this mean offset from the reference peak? -0.43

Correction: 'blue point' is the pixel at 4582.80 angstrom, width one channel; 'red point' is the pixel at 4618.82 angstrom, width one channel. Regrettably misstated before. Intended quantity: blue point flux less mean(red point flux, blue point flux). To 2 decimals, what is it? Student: 0.10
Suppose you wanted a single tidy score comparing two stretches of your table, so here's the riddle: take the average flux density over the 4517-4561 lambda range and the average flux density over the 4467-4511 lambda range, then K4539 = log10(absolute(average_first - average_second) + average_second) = 0.806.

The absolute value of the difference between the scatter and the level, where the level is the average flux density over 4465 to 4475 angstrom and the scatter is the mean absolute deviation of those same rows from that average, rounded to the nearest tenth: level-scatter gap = 6.0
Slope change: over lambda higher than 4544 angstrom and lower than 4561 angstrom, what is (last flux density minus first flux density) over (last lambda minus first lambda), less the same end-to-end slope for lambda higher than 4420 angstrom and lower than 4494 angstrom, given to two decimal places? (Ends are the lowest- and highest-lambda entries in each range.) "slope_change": -0.03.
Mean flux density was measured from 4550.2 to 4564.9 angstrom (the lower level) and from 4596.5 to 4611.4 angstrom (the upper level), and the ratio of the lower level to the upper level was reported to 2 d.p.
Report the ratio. 0.97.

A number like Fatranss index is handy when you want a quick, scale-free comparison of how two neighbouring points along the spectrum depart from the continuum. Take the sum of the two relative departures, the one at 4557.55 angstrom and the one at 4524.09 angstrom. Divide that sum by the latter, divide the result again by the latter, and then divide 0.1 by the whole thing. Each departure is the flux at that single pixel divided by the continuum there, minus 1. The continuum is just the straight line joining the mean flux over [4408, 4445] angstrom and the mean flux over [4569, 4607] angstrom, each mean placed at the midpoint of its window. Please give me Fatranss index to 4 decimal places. 0.0169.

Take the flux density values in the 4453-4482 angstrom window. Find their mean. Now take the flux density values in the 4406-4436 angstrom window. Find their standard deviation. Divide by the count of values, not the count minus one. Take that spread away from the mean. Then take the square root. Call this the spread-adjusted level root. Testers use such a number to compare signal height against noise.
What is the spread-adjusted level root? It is 2.33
